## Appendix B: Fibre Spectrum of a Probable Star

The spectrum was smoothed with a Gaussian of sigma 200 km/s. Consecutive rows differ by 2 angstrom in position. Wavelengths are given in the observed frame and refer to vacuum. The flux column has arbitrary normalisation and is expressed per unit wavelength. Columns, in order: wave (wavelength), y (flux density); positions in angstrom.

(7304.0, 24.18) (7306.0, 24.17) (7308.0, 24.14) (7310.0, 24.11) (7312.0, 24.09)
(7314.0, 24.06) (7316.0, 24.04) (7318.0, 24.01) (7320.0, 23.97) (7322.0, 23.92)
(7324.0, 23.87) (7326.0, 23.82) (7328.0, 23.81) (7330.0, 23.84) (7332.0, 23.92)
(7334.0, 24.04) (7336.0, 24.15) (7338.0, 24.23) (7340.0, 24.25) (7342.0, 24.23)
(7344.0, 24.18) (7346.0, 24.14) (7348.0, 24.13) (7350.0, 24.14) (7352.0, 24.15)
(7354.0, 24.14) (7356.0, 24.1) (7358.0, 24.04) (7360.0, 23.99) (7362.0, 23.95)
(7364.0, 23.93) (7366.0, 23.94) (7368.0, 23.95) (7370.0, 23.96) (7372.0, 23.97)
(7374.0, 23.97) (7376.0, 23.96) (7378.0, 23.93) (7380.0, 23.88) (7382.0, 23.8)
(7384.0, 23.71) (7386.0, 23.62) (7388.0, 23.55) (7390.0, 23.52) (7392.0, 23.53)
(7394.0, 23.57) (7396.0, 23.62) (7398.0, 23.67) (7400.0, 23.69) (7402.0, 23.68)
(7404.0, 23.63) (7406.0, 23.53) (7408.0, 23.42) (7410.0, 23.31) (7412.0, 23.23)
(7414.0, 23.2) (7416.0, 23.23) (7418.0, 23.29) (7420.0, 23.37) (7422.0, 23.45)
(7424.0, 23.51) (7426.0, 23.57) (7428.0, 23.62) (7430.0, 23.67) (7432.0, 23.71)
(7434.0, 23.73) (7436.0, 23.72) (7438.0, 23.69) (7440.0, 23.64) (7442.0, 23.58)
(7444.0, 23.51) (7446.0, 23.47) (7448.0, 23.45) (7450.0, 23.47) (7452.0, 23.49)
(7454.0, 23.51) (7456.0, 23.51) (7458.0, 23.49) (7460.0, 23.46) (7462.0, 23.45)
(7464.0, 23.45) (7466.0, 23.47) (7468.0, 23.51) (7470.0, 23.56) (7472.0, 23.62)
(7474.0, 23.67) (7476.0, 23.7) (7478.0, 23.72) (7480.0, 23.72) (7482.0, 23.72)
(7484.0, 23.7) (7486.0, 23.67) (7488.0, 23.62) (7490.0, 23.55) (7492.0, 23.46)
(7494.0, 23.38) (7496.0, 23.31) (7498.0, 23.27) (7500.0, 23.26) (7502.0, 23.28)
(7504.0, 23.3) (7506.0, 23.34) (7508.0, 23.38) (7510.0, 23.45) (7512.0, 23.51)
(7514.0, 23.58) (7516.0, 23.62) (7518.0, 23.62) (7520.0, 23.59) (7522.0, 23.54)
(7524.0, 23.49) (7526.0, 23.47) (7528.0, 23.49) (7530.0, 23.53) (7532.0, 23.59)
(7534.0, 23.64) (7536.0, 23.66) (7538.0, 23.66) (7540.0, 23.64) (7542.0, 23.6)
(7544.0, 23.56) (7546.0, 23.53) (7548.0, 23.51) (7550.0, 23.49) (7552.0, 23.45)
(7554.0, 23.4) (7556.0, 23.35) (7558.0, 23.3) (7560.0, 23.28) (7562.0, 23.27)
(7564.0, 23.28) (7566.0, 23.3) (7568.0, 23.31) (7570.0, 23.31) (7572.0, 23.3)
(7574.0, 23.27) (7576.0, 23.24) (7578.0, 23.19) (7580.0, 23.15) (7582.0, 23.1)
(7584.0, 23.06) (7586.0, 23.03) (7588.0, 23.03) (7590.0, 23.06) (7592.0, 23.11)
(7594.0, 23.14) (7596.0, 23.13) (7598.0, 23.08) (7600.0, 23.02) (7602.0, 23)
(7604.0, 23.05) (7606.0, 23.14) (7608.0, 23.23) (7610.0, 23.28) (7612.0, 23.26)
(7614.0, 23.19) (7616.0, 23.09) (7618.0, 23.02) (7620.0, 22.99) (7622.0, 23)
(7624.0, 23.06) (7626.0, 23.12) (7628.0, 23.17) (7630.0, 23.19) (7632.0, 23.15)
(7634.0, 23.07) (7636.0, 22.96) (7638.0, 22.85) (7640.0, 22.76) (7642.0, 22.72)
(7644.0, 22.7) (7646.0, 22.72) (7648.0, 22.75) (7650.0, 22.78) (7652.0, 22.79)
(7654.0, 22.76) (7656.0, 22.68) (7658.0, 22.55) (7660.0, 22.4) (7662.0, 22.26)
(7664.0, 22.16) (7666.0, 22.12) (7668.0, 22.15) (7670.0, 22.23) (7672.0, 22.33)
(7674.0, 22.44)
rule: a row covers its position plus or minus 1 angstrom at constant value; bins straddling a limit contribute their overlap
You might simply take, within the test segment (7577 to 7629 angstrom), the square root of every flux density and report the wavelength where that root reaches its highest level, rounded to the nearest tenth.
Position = 7610.0 angstrom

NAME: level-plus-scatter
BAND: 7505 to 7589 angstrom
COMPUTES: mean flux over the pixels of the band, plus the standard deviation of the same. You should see 23.6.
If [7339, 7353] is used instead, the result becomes 24.2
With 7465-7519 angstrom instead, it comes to 23.7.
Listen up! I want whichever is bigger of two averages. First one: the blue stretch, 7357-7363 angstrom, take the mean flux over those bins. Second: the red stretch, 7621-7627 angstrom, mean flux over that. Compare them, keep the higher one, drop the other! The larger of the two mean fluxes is 24.0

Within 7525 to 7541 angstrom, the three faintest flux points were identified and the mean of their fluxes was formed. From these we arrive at 23.5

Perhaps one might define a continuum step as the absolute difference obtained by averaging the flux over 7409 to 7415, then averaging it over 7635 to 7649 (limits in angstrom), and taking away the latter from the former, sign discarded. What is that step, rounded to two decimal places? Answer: 0.47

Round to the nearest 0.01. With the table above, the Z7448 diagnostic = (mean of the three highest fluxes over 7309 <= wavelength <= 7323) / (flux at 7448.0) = 1.03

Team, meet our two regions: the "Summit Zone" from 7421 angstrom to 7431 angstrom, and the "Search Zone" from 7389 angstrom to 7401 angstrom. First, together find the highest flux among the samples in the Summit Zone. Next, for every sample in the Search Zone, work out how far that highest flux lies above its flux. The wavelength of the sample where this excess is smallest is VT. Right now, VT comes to 7400.0 angstrom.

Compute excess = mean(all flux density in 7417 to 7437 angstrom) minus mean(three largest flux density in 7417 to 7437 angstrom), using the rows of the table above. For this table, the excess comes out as -0.16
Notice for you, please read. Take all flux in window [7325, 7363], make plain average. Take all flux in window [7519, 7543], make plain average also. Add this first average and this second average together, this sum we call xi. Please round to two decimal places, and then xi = 47.64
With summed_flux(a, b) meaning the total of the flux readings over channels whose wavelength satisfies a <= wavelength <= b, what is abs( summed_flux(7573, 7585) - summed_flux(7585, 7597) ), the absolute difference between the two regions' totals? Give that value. 0.5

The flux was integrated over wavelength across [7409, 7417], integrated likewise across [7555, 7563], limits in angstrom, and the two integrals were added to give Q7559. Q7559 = 372.3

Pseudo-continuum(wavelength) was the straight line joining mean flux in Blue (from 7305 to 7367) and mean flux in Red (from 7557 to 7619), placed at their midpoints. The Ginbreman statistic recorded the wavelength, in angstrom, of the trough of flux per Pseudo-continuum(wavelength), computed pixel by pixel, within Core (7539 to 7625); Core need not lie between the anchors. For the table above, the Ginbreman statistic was 7586.0 angstrom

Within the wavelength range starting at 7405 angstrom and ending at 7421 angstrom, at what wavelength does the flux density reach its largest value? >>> 7406.0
